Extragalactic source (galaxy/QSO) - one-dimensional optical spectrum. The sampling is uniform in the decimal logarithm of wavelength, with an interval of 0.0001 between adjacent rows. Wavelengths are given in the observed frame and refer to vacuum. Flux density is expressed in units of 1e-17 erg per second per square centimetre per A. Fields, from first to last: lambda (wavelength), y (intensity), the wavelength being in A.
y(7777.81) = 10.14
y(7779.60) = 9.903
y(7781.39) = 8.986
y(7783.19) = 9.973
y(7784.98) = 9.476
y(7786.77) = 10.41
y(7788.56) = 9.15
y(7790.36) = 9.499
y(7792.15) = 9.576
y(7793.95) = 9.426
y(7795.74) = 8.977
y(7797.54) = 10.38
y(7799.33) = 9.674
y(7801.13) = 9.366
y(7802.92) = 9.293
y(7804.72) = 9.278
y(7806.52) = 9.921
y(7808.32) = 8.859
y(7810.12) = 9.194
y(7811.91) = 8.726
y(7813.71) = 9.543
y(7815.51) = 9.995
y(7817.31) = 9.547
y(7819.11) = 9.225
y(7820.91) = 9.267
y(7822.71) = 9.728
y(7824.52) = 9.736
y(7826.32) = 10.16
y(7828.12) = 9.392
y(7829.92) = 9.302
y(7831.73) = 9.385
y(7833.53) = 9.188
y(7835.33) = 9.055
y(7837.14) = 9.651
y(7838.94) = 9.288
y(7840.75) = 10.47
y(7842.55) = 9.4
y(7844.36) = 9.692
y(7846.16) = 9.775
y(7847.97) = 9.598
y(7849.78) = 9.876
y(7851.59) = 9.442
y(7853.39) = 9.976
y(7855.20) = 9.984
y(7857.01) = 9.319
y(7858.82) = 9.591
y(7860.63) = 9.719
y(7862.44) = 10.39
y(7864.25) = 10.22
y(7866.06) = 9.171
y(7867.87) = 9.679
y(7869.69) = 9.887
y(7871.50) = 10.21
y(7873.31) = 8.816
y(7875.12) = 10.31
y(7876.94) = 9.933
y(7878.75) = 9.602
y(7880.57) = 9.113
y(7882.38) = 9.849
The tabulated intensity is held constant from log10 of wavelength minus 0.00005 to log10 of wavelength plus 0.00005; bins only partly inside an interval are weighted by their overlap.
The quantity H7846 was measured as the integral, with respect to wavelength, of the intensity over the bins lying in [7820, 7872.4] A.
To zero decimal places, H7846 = 507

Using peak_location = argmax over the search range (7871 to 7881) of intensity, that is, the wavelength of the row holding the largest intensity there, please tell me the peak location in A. 7875.12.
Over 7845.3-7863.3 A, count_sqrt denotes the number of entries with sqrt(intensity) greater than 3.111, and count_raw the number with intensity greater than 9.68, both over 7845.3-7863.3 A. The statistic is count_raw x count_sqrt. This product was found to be 36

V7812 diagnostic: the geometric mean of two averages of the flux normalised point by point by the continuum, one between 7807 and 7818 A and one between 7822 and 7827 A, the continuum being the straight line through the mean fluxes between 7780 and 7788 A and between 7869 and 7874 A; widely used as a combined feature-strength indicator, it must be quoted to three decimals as 0.990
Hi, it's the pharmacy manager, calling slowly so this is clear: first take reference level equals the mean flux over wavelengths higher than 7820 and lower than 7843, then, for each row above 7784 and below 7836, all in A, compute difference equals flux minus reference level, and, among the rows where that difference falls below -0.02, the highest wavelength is 7835.33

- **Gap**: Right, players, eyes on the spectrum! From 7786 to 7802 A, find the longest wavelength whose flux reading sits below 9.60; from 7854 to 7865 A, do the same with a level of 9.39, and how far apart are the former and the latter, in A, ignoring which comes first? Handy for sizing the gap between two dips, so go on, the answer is 55.9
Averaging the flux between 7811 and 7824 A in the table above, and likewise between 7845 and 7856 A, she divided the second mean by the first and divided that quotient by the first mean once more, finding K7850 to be 0.110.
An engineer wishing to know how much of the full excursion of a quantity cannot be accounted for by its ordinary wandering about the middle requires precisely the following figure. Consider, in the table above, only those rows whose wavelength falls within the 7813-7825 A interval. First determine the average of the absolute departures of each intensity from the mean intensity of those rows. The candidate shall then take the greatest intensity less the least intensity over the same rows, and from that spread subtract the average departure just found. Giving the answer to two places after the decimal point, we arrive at 0.56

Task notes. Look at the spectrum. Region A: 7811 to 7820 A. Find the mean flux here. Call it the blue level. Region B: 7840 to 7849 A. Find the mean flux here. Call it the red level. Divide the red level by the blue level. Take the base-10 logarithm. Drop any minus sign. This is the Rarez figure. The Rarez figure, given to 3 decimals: 0.017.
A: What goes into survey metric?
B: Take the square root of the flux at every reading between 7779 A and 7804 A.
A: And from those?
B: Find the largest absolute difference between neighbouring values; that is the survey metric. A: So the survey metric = 0.226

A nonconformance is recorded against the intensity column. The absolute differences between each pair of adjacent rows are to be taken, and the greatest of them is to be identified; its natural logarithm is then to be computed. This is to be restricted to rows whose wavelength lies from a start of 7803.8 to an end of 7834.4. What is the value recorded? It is 0.06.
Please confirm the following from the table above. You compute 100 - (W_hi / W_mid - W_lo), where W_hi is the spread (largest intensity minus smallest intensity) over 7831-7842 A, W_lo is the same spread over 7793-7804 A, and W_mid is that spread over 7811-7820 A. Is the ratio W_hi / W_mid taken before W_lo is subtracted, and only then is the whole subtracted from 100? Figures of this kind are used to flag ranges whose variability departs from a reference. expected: 100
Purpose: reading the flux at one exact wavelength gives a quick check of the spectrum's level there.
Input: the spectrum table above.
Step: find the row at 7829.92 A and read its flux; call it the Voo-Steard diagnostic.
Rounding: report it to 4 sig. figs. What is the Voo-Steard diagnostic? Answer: 9.302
